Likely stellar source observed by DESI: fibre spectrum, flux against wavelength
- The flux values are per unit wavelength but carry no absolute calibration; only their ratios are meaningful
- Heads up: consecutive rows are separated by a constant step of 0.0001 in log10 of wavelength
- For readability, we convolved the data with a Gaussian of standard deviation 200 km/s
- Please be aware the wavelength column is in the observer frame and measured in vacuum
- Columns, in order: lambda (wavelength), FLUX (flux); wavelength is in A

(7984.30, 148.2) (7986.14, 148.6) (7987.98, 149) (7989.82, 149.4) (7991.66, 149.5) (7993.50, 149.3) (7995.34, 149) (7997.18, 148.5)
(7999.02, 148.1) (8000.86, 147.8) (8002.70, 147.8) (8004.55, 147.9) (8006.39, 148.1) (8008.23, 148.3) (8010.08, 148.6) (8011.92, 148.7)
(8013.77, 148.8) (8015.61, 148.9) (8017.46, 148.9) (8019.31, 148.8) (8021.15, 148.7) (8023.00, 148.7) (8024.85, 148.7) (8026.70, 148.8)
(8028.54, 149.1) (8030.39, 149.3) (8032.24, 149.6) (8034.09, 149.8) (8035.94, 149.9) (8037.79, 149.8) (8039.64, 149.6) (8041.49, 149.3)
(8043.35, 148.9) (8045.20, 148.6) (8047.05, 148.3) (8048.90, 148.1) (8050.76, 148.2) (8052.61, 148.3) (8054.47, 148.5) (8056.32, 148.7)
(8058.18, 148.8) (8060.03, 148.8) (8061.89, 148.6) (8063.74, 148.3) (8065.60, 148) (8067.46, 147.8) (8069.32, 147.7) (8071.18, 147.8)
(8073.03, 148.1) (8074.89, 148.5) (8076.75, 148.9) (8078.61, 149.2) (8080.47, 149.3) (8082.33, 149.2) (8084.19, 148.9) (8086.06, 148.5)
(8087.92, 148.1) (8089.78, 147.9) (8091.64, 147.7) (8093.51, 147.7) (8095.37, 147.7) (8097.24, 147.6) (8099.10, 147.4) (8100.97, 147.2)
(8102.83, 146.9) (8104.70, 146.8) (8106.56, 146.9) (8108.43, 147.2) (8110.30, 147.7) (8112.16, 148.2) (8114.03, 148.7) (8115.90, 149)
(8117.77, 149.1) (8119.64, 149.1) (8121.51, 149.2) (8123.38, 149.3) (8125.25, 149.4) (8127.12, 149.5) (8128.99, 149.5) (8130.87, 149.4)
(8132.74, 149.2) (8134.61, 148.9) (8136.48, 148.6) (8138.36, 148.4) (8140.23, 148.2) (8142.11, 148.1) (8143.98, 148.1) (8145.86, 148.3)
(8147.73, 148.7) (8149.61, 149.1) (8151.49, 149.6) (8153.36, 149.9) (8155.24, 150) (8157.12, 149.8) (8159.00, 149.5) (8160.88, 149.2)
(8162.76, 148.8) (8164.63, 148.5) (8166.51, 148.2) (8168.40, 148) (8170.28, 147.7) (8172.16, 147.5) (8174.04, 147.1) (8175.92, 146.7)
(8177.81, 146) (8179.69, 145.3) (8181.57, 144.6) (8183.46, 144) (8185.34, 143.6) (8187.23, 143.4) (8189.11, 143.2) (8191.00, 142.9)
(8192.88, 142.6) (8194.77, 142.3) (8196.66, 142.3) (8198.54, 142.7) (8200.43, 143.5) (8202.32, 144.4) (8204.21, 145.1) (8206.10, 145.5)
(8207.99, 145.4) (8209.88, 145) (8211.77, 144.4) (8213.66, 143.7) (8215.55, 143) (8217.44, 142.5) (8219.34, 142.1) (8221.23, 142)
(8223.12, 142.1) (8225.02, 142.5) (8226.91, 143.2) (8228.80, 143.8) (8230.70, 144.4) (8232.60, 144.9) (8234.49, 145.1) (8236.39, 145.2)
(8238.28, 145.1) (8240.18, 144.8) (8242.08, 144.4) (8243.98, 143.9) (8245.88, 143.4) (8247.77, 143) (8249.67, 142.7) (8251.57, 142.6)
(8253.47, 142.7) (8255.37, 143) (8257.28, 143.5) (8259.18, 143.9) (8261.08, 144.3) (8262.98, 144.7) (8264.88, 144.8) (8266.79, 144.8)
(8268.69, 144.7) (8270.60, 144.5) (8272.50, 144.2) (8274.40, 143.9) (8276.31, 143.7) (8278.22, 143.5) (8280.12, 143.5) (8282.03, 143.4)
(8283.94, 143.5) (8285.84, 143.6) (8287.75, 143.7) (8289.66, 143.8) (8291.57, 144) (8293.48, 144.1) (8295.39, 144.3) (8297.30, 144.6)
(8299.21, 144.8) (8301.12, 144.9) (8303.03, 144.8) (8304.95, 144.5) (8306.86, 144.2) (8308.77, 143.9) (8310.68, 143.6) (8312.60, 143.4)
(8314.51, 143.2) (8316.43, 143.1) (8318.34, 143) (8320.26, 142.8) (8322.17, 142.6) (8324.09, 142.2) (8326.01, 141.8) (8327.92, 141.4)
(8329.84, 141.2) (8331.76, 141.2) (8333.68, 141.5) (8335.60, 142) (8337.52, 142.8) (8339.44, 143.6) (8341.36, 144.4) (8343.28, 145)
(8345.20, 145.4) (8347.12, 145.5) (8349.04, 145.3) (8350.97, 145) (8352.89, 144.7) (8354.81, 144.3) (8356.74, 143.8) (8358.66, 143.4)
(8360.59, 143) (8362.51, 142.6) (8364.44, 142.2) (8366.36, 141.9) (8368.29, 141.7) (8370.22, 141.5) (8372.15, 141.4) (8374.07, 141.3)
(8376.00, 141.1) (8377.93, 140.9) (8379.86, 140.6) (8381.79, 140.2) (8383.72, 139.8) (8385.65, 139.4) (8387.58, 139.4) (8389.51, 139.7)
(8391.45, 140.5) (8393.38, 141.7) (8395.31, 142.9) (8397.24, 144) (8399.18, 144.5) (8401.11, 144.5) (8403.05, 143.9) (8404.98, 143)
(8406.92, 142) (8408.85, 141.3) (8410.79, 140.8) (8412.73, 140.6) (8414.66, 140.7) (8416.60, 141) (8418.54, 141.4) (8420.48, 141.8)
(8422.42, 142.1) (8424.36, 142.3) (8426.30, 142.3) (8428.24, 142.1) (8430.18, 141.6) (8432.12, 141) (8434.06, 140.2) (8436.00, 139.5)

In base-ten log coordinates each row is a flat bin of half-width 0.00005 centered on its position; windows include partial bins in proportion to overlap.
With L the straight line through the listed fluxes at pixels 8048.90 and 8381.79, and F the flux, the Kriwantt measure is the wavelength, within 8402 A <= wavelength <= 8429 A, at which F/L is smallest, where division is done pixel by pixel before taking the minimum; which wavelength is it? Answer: 8412.73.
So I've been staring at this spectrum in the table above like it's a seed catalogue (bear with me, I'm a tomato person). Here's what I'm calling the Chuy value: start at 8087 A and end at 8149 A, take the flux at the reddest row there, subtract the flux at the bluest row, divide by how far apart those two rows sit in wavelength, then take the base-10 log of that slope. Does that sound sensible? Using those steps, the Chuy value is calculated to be -2.00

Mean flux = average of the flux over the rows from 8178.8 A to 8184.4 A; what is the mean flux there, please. 145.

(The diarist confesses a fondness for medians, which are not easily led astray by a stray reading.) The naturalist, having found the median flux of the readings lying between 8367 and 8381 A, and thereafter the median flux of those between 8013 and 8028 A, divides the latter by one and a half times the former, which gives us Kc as 0.702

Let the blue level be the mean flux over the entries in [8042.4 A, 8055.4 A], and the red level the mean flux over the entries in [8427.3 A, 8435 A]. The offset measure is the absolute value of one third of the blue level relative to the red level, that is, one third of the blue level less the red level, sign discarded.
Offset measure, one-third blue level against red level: 91.8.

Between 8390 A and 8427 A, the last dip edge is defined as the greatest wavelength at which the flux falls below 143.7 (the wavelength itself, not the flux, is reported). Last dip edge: 8426.30 A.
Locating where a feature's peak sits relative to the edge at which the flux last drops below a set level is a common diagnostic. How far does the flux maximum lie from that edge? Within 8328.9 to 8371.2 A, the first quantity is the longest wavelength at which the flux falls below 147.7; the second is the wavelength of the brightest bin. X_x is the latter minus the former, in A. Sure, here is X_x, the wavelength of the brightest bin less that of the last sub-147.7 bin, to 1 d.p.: -23.1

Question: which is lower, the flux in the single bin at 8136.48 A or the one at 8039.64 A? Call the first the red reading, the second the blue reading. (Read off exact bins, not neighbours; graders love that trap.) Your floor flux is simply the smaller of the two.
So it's 149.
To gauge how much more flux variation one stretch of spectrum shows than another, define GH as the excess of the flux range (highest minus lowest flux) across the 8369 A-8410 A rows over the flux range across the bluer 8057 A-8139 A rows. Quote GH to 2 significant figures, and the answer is 2.4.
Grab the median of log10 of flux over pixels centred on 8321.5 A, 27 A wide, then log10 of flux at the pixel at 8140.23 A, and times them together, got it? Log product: 4.68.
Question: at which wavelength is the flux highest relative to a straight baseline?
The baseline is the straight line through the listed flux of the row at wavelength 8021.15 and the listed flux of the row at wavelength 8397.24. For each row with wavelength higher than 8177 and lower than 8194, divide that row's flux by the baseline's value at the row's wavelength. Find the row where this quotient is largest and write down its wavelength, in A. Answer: 8177.81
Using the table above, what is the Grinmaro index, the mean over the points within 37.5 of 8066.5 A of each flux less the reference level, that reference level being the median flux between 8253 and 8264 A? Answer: 4.8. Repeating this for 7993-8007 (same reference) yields 4.6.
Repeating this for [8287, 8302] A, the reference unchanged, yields 0.6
